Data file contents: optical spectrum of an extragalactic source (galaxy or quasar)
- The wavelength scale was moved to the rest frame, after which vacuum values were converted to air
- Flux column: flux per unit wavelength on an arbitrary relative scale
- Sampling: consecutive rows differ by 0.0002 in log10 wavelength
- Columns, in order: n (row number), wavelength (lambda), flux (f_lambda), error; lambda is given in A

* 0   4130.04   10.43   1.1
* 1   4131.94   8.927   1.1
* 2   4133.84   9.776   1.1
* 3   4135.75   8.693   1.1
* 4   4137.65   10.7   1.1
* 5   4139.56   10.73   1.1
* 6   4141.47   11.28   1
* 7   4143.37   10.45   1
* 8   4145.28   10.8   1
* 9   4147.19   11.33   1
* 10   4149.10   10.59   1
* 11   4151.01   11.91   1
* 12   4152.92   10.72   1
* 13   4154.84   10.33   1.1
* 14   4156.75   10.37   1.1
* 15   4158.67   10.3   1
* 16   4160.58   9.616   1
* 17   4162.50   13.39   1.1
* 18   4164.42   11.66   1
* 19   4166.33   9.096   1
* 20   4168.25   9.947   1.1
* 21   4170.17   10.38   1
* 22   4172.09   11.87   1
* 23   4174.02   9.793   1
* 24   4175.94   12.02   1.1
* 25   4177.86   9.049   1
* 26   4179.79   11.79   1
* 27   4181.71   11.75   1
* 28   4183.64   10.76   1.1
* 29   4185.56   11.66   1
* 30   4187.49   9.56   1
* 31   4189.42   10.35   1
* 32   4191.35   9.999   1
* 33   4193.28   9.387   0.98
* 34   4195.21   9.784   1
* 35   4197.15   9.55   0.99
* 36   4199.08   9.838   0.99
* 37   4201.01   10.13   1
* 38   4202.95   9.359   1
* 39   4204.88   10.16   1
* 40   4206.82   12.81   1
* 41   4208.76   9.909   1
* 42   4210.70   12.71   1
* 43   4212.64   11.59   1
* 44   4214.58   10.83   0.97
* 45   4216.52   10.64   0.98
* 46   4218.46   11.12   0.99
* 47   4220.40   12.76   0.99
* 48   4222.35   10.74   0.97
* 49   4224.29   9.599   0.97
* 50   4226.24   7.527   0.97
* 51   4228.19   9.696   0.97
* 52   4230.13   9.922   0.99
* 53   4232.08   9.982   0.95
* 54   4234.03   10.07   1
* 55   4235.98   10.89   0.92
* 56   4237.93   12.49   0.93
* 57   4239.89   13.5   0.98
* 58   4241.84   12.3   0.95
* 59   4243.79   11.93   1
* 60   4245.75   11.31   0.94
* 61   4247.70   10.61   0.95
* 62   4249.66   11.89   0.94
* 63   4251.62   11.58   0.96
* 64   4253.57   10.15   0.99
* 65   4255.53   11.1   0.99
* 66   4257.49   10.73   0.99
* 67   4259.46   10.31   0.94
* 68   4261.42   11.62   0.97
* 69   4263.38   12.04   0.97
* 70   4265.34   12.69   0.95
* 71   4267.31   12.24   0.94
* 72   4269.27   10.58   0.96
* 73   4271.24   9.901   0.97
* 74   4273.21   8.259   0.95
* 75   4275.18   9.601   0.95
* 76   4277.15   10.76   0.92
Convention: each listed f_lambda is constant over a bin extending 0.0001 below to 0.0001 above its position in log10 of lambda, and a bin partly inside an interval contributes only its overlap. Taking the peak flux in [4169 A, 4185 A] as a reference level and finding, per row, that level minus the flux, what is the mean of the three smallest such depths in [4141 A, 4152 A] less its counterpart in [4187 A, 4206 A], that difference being -1.3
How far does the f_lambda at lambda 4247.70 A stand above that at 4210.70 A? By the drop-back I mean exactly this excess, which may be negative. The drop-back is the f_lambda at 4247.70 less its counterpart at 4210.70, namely -2.1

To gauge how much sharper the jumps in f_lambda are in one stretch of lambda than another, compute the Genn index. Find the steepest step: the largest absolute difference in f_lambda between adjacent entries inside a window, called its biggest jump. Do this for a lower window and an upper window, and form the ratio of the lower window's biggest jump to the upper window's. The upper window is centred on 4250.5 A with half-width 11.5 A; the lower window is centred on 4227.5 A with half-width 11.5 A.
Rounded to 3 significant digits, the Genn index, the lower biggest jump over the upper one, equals 1.52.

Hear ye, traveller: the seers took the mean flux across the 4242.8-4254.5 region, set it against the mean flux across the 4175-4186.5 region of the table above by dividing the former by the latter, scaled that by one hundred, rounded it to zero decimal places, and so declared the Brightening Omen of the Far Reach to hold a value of 101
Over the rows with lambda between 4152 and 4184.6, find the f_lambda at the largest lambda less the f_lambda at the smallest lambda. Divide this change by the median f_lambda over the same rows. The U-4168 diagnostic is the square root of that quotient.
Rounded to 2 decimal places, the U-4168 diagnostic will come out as 0.06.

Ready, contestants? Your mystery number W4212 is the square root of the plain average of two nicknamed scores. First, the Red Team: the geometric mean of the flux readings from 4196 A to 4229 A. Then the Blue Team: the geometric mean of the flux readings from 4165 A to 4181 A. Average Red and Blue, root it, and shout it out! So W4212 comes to 3.23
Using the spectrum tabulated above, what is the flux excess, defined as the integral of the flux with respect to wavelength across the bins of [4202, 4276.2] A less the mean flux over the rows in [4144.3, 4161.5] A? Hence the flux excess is 800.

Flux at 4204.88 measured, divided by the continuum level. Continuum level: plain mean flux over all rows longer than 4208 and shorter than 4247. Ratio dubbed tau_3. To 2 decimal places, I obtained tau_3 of 0.93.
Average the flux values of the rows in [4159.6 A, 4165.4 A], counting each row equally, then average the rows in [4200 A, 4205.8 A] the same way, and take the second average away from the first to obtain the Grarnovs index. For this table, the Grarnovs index 1.7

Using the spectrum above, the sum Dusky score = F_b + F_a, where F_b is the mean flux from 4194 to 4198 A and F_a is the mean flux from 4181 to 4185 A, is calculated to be 20.9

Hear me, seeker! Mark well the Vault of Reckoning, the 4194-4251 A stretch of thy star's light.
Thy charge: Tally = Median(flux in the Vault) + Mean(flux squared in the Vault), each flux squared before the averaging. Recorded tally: 129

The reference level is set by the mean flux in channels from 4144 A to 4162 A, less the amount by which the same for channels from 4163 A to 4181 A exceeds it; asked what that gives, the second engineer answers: 10.7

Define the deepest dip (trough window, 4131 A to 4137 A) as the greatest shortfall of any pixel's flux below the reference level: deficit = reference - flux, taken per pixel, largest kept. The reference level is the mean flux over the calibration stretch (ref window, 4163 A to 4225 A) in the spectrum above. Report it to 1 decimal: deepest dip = 2.0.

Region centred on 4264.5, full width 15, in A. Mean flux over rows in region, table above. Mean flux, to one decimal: 11.3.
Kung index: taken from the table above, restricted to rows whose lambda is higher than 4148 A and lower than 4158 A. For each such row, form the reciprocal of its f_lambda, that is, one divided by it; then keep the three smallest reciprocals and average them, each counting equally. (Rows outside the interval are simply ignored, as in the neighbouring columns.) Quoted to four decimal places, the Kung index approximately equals 0.0906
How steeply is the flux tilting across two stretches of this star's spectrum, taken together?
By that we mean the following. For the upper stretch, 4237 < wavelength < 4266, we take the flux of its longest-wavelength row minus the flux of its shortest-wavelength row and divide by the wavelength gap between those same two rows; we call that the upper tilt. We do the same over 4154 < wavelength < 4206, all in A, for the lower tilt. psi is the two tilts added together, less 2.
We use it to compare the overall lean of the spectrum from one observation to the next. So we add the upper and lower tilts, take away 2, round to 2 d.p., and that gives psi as -2.00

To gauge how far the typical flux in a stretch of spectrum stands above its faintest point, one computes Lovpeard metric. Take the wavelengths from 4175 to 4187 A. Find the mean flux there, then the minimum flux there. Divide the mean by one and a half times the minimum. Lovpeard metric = 0.82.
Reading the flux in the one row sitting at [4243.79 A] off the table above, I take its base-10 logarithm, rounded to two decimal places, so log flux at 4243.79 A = 1.08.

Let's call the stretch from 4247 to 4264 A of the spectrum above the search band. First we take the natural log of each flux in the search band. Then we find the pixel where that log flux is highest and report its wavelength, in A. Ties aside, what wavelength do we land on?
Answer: 4263.38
